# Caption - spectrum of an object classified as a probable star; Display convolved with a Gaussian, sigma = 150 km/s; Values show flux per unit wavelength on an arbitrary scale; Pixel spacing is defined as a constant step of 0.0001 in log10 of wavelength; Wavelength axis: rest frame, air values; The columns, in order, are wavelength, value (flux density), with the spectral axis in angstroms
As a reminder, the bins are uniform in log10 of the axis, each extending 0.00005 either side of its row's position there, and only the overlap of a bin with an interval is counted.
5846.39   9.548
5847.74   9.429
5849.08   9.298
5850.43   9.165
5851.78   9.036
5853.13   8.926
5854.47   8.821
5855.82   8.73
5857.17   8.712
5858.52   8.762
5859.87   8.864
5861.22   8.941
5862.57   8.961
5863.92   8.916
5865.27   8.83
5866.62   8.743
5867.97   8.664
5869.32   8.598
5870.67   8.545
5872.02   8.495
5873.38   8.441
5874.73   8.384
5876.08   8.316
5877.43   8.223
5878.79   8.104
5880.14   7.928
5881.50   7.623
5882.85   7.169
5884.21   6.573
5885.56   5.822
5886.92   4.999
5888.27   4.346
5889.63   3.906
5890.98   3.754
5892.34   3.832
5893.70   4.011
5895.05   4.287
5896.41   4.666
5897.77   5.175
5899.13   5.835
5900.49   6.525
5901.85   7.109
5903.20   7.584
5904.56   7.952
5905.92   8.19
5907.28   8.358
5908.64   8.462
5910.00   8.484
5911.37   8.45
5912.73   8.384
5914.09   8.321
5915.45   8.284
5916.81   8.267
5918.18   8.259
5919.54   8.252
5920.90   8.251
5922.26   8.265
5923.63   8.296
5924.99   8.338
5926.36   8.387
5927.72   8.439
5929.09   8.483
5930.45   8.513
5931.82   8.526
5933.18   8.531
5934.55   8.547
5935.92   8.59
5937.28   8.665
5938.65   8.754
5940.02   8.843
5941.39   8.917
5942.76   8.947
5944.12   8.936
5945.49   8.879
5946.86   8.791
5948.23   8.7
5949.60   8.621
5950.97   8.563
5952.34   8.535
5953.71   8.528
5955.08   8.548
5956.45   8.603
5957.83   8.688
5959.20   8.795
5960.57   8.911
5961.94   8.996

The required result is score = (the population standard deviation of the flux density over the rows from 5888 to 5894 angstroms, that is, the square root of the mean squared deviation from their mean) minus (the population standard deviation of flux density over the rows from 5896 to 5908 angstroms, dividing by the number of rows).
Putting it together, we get -1.07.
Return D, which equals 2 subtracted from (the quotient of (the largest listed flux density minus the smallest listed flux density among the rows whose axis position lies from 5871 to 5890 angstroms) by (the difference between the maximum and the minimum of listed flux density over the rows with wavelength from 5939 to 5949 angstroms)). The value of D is 16.6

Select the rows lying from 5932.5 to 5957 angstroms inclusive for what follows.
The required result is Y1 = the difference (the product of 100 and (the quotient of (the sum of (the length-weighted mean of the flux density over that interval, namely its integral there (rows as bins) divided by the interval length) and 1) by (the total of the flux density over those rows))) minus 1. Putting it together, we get 5.20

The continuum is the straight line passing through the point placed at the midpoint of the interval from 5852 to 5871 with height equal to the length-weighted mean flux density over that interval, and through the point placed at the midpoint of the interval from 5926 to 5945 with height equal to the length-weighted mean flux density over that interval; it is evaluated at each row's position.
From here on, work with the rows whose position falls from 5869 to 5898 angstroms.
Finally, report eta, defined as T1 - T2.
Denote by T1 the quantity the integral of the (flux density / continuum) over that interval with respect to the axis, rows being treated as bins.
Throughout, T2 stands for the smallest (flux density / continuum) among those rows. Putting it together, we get 21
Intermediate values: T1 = 21.2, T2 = 0.429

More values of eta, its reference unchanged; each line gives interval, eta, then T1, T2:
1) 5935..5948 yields 12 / 13.2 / 0.992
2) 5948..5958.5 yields 9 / 10.5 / 0.989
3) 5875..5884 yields 7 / 8.1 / 0.819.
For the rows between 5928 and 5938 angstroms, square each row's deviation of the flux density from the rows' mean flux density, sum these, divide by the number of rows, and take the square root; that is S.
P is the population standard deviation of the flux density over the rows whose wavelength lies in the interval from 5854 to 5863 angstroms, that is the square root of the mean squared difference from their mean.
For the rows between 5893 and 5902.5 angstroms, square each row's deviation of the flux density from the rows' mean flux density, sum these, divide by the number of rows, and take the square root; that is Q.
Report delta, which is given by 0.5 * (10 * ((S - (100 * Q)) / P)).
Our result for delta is -5855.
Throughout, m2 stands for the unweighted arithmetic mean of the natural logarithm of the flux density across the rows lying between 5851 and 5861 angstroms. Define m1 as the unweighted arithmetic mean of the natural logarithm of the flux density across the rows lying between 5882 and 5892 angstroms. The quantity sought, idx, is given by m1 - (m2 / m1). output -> 0.3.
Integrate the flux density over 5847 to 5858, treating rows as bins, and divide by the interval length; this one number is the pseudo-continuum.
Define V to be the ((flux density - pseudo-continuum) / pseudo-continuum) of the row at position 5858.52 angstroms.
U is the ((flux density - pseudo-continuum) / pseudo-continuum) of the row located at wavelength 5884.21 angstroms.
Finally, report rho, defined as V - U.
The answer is 0.24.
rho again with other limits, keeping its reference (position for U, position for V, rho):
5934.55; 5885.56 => -0.30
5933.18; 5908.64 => -0.01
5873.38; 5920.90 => -0.02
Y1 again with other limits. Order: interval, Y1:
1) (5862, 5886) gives 5.25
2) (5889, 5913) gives 5.40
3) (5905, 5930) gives 5.22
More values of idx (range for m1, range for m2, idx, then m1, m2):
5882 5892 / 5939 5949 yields 0.3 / 1.6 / 2.18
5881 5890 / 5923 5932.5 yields 0.5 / 1.7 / 2.13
